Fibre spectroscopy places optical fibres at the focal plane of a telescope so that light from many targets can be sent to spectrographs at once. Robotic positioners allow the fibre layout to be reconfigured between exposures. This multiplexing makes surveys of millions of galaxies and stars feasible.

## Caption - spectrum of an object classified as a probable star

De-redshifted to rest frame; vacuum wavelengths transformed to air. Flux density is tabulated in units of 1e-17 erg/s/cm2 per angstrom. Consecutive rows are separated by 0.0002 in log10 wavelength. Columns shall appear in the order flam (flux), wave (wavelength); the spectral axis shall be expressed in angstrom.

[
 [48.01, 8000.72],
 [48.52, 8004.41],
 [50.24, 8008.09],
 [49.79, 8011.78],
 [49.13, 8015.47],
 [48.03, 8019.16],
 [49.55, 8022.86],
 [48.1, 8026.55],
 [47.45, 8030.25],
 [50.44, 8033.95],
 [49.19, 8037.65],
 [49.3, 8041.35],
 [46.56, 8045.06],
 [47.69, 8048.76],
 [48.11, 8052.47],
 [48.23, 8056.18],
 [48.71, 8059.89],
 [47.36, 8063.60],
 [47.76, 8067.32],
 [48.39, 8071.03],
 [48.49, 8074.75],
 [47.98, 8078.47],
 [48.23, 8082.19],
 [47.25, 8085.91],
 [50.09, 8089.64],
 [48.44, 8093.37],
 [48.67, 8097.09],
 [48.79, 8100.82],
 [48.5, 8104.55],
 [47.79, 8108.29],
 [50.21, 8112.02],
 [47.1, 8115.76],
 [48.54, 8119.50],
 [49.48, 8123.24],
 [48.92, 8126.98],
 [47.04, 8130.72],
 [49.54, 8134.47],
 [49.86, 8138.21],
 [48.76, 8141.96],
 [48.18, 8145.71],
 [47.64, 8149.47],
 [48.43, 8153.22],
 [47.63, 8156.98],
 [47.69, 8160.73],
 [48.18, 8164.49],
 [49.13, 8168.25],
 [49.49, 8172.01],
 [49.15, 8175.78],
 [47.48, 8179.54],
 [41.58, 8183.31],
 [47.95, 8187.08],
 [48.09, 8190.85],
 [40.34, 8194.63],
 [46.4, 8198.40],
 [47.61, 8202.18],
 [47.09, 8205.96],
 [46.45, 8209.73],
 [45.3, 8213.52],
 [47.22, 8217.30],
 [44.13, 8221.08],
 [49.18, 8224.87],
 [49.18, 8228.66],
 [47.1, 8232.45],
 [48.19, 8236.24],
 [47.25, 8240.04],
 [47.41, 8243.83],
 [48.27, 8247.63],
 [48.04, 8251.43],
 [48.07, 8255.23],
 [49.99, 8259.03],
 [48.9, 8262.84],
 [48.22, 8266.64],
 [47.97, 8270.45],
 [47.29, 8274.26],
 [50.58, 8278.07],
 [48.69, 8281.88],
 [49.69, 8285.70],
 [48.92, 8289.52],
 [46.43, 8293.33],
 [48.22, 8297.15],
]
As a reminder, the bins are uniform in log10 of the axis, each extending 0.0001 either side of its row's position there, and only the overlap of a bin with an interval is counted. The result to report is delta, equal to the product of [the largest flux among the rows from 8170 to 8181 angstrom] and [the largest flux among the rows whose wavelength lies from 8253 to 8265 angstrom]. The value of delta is 2474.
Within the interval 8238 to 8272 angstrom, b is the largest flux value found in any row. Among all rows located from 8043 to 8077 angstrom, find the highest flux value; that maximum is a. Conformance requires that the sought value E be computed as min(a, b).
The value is 48.7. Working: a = 48.71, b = 49.99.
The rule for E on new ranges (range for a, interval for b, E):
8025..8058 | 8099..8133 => 50.2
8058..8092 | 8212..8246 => 49.2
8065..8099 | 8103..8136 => 50.1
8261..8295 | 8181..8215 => 48.1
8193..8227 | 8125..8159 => 49.2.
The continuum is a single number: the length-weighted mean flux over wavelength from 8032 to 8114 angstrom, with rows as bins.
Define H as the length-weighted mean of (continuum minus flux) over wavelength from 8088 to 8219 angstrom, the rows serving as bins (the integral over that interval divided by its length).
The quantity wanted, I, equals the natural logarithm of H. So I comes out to -0.4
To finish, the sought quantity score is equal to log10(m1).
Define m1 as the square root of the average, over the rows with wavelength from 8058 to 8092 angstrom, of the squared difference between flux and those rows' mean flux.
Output -0.10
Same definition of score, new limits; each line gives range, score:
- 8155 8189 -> 0.35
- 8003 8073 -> 0.00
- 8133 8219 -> 0.35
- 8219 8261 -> 0.16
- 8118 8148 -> -0.07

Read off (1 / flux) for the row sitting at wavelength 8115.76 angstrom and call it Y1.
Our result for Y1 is 0.0212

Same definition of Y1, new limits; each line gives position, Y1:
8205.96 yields 0.0212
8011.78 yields 0.0201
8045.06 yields 0.0215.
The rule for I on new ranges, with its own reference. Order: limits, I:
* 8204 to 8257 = 0.1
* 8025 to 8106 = -2.2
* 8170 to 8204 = 0.7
